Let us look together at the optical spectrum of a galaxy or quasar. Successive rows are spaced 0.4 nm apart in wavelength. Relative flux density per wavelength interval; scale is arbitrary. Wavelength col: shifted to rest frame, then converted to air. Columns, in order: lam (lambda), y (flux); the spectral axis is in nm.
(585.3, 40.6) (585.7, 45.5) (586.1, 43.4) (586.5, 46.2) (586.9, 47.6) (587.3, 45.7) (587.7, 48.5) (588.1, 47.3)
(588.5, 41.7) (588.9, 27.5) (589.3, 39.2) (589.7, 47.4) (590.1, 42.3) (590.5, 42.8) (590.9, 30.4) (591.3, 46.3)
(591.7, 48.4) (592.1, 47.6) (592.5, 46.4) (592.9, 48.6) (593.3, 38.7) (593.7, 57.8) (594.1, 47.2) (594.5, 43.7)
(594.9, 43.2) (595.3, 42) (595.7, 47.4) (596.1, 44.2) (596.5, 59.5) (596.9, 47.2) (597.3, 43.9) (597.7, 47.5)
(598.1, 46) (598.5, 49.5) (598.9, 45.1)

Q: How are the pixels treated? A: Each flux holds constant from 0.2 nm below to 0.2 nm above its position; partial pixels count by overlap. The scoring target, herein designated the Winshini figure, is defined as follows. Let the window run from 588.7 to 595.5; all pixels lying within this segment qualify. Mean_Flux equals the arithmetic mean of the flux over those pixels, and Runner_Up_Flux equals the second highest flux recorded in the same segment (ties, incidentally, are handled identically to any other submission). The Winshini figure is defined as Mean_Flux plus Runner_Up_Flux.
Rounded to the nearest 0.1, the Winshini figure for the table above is 92.1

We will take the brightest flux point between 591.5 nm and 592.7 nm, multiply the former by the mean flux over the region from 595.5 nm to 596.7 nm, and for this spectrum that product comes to 2438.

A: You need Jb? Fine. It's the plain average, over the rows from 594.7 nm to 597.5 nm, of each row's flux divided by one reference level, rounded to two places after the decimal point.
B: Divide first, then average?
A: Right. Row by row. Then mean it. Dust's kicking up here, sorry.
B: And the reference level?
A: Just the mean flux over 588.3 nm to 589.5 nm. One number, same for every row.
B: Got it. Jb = 1.29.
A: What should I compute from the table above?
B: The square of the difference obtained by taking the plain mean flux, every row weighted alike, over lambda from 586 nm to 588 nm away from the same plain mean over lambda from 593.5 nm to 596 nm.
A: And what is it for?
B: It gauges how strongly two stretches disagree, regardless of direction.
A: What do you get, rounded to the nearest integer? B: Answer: 0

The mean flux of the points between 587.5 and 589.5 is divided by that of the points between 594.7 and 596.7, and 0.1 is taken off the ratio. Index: 0.76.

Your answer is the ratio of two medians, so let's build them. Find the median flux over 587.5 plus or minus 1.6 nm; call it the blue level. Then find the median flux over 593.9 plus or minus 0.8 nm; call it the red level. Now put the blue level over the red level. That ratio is 1.01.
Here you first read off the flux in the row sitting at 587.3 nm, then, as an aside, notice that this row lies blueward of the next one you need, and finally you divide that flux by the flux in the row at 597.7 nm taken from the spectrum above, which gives 0.96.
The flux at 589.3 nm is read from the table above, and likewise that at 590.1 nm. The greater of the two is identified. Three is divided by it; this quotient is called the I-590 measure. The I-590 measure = 0.0709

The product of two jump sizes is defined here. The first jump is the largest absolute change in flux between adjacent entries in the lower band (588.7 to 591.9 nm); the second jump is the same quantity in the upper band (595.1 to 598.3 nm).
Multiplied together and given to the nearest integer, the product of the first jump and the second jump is 243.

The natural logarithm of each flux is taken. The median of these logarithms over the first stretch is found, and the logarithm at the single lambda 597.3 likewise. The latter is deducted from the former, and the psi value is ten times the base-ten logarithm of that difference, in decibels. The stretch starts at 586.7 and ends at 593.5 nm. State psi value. -12.7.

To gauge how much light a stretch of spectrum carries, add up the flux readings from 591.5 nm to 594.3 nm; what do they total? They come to 335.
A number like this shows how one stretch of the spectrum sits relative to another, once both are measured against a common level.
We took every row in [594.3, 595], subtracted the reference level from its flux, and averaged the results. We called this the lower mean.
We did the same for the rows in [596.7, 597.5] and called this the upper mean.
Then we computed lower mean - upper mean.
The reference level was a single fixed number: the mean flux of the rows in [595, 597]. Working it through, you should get -2.1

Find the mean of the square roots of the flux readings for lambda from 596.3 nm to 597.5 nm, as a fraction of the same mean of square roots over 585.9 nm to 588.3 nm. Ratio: 1.04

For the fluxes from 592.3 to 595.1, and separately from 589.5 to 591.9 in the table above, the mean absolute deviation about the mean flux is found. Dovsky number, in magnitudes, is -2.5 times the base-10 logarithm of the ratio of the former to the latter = 0.11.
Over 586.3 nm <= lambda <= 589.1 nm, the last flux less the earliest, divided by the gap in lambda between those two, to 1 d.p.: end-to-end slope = -7.8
